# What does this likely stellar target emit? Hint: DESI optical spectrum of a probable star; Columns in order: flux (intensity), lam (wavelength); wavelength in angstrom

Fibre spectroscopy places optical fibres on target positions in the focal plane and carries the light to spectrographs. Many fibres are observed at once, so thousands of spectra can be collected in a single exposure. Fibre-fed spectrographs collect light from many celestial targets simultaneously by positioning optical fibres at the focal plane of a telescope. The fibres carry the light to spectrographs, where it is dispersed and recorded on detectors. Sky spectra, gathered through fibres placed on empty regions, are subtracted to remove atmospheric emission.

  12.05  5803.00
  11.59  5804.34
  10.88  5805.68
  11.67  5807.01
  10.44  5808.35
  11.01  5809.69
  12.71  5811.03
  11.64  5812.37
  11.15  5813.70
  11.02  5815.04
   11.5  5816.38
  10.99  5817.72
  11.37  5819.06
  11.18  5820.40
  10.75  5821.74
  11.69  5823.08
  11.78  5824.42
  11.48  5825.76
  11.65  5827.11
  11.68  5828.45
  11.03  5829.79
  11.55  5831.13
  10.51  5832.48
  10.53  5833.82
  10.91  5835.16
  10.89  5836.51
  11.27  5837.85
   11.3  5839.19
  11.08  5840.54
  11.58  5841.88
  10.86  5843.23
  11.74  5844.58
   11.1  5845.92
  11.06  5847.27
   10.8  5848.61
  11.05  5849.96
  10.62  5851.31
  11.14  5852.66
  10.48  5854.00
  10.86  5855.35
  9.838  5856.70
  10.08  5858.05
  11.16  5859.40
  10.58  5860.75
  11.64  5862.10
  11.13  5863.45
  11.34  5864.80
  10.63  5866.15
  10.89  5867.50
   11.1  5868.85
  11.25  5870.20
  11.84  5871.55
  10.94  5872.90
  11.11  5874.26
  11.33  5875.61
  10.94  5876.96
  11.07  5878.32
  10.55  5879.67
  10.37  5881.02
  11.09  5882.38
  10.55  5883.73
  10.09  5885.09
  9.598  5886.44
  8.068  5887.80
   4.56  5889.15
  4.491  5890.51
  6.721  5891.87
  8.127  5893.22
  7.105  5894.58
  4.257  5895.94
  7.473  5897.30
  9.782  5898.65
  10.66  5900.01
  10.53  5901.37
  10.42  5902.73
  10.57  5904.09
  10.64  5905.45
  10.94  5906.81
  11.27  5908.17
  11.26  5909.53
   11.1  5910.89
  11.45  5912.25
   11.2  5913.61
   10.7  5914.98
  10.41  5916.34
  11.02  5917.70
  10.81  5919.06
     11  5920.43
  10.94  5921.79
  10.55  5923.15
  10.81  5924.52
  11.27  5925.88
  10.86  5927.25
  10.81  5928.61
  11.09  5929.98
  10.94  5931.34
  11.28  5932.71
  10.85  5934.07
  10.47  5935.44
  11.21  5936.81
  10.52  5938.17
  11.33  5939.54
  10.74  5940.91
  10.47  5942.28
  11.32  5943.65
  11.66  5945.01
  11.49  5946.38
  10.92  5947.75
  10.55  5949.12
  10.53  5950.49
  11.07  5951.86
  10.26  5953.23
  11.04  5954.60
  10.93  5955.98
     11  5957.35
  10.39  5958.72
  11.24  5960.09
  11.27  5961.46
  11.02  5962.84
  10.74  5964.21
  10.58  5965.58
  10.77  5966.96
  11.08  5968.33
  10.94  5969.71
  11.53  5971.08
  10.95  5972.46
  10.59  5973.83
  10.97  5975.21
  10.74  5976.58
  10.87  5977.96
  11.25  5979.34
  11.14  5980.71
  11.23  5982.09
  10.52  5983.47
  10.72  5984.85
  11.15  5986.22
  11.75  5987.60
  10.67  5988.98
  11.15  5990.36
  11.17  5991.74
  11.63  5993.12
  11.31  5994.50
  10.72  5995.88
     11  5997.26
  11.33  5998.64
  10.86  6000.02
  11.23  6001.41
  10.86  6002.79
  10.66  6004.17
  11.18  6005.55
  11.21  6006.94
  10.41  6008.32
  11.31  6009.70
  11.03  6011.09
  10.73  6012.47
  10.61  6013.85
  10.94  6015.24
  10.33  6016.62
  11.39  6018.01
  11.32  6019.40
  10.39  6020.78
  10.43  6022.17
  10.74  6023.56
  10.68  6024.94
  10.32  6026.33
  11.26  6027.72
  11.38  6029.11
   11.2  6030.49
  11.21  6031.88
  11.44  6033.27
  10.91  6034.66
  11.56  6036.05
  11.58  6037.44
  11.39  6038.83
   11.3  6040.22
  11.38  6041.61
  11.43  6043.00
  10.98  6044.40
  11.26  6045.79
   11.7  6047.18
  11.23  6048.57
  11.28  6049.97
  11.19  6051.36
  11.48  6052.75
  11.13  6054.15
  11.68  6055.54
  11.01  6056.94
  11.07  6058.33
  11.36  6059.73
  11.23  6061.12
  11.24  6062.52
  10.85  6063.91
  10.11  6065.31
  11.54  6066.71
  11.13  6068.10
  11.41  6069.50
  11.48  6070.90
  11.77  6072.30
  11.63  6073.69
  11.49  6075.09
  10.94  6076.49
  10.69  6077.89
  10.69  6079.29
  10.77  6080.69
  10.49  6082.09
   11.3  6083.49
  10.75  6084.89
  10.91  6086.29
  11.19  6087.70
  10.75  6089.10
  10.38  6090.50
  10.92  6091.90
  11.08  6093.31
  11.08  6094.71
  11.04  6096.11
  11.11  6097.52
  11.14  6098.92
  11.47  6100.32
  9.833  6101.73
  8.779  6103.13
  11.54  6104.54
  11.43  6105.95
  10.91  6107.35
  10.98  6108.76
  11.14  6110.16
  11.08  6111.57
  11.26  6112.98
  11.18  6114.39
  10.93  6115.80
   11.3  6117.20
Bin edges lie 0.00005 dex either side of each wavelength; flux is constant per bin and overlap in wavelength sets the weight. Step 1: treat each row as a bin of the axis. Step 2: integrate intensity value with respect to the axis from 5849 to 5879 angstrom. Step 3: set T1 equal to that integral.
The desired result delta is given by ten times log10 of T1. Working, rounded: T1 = 329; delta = 25.2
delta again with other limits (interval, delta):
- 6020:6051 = 25.4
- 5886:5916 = 24.4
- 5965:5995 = 25.2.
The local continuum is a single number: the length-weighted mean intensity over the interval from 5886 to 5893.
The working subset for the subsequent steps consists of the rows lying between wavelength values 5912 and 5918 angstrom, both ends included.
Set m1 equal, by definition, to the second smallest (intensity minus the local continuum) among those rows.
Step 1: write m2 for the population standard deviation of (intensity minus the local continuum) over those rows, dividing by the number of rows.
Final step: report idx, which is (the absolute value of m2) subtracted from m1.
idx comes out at 3.65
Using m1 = 4.0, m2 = 0.4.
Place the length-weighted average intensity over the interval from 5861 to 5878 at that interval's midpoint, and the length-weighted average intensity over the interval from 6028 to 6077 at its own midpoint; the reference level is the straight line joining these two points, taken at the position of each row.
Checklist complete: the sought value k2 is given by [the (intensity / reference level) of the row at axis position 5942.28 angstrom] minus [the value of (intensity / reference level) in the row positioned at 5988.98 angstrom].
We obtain -0.02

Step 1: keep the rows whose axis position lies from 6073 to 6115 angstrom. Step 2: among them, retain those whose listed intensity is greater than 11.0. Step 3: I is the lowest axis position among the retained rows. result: 6073.69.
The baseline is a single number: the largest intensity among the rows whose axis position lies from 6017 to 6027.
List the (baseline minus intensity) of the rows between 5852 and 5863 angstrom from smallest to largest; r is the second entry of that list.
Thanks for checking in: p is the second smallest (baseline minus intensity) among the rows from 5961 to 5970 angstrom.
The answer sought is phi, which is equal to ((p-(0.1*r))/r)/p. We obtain 4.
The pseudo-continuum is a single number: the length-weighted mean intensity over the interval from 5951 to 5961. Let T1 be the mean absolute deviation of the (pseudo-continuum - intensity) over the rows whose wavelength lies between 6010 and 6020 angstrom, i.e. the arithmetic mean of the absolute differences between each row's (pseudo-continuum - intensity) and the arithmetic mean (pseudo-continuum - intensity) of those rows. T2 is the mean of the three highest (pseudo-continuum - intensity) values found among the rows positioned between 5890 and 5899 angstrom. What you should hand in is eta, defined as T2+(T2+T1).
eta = 11.7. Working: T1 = 0.30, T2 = 5.7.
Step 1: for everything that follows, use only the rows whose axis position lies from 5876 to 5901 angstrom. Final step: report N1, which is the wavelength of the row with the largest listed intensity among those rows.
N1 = 5882.38 angstrom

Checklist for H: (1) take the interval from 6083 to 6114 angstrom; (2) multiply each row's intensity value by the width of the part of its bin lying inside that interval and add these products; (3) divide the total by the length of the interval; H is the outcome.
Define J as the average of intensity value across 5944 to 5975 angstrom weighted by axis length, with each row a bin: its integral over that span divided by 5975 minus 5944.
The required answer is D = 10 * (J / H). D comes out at 10.0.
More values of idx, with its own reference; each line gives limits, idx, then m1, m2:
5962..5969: 3.87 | 4.1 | 0.2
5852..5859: 2.92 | 3.4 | 0.5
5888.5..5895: -3.57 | -2.1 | 1.4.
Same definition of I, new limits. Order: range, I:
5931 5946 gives 5932.71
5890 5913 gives 5908.17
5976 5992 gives 5979.34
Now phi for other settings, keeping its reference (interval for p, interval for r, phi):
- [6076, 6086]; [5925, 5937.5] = 8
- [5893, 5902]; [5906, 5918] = 8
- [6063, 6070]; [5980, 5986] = 9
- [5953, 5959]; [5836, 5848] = -6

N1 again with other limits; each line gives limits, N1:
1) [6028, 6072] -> 6047.18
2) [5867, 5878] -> 5871.55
